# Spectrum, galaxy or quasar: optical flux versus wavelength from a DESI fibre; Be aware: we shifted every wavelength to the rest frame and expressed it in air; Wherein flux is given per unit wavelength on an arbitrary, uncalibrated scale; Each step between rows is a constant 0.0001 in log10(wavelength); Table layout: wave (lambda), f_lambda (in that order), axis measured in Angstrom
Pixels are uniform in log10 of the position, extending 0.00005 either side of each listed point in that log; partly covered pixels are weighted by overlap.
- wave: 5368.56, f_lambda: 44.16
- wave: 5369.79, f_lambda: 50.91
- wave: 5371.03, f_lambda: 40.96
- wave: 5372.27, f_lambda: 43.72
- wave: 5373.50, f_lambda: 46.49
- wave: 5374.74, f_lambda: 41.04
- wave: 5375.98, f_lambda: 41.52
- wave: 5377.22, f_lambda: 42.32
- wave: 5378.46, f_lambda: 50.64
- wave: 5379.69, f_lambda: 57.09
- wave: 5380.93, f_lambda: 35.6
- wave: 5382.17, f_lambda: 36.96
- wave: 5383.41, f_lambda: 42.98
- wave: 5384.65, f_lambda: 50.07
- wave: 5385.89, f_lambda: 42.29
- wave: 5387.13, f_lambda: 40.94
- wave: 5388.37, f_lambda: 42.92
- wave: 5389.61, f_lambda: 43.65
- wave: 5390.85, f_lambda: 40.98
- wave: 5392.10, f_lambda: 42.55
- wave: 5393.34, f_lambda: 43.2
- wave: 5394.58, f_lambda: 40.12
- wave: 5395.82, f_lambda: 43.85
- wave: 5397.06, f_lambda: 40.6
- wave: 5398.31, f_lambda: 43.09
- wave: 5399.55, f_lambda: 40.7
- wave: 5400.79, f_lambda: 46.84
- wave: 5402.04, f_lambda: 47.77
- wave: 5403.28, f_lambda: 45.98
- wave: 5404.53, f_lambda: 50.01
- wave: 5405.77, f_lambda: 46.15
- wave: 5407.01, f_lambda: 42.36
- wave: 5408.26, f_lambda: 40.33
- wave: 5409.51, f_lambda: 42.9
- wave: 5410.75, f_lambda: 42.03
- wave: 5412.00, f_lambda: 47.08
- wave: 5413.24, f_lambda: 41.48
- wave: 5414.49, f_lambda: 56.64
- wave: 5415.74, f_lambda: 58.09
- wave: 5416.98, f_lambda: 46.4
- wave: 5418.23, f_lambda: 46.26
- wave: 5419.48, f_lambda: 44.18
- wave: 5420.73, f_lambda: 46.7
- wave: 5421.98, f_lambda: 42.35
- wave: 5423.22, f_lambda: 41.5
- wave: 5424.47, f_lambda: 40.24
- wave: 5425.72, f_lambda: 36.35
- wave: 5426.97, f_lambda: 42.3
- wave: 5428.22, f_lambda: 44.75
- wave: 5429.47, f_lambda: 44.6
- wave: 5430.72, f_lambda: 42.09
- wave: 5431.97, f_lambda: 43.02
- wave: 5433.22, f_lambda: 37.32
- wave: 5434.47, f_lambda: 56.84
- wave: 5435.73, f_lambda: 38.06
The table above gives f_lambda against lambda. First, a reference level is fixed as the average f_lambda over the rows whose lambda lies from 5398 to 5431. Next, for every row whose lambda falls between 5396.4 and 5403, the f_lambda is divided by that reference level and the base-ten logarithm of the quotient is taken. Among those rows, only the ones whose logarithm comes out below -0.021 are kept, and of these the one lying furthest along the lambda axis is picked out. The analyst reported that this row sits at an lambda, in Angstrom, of 5399.55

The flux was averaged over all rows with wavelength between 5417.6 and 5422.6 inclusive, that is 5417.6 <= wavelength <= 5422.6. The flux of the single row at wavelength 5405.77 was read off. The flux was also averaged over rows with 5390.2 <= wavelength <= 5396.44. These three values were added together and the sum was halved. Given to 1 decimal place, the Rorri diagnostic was 66.6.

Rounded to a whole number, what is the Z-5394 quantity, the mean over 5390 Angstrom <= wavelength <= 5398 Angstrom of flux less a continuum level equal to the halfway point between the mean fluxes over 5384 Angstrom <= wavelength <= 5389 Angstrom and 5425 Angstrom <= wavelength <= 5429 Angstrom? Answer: -1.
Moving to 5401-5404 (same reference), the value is 4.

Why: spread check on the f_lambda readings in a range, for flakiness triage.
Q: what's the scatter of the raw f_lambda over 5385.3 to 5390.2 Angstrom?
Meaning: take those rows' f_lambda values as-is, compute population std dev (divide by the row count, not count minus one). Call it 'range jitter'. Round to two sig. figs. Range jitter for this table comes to 1.0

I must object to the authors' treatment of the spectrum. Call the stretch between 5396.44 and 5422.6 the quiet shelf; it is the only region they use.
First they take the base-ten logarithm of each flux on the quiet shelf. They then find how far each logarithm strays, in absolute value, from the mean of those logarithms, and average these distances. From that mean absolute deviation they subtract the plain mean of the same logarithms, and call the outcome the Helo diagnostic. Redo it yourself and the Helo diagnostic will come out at -1.62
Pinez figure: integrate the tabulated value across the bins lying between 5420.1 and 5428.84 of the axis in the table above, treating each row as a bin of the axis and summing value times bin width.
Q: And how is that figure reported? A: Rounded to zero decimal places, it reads 367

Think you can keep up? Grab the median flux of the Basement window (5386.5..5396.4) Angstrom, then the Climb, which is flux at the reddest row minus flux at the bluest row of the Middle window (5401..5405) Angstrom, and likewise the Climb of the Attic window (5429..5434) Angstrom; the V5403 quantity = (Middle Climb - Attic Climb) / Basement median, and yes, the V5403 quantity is 0.22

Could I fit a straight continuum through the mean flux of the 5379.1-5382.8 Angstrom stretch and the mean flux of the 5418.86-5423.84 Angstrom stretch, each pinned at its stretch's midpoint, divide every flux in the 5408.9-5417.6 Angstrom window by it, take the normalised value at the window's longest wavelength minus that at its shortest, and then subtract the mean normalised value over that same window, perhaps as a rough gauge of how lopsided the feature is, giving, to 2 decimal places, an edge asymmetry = -1.02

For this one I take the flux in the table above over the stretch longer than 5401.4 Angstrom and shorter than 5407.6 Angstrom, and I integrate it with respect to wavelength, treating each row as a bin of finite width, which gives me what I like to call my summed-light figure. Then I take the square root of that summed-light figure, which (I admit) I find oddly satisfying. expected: 17.0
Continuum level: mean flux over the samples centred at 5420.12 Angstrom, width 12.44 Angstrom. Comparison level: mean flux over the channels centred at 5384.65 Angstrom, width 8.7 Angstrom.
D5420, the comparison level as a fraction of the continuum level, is 0.91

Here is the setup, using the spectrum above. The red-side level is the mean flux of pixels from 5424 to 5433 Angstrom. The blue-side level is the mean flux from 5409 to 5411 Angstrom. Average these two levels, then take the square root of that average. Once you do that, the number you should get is 6.50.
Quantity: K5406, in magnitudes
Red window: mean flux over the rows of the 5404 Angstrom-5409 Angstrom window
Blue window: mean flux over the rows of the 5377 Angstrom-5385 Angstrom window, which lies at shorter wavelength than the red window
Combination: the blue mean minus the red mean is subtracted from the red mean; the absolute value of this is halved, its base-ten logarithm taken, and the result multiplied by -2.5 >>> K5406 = -3.36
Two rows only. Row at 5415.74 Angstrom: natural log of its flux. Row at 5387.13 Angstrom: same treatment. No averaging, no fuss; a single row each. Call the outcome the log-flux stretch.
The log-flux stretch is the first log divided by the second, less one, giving 0.094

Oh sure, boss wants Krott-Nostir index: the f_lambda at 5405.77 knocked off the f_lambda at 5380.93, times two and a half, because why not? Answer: -26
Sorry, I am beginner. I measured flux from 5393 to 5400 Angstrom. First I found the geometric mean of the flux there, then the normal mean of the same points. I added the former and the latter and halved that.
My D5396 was 42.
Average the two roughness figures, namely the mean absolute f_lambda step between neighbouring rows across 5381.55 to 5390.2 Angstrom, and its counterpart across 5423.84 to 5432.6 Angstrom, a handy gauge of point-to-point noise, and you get 3.4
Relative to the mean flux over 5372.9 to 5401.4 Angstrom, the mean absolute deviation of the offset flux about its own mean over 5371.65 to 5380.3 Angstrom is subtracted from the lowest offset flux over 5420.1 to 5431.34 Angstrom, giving -11.5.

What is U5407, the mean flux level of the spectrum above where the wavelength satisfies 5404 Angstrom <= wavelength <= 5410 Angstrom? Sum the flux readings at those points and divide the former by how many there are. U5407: 44.3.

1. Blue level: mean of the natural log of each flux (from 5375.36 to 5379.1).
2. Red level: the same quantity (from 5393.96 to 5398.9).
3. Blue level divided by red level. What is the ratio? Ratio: 1.02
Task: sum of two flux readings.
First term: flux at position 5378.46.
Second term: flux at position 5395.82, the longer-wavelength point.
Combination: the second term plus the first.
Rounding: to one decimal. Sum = 94.5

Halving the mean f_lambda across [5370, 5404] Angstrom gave 21.8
